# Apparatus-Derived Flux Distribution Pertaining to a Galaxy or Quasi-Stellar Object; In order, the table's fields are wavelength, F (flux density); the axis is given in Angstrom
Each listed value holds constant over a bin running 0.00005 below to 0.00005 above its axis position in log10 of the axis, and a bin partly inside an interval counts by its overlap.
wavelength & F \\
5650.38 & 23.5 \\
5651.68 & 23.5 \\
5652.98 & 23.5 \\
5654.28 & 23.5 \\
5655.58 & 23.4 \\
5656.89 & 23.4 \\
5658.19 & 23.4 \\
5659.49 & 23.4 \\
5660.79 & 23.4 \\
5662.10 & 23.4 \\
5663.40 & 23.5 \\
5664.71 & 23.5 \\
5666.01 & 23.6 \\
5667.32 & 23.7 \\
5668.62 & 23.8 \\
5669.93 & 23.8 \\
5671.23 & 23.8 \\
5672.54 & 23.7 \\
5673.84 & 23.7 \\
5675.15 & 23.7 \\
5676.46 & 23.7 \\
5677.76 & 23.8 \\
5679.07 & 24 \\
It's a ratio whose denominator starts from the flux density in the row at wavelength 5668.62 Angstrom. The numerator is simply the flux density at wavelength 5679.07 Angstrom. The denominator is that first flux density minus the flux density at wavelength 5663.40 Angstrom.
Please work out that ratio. 80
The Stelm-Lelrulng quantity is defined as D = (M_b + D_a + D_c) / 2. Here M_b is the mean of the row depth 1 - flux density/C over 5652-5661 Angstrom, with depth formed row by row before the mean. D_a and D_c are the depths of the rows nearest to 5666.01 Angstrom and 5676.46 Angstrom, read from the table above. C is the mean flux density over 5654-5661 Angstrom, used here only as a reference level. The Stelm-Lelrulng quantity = -0.010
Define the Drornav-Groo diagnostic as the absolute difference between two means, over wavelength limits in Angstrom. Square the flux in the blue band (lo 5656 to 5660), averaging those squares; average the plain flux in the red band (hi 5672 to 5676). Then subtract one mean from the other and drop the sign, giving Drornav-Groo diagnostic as 524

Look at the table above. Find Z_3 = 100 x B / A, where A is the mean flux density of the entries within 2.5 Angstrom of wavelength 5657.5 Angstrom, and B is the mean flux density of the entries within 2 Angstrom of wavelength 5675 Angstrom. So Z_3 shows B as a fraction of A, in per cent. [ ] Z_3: 101.3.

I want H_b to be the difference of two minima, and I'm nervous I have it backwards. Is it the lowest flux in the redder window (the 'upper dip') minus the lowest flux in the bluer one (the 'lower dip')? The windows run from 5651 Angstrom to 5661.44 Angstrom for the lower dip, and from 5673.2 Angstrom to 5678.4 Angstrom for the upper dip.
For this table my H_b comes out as 0.30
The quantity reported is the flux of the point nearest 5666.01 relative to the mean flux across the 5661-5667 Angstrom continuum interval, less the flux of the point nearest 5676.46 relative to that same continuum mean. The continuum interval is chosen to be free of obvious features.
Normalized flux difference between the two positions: -0.004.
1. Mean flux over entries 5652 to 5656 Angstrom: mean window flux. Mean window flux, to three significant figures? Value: 23.5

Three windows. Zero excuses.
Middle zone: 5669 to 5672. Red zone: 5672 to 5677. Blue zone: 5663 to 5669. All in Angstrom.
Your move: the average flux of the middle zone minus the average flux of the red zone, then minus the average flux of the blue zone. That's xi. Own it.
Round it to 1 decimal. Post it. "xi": -23.5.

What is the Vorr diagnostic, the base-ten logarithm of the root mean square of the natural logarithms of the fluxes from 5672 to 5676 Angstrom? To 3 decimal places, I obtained 0.500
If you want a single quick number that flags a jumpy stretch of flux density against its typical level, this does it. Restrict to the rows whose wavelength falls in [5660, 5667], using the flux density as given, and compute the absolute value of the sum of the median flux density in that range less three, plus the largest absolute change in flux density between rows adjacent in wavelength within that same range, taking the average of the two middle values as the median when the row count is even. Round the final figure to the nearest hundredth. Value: 20.60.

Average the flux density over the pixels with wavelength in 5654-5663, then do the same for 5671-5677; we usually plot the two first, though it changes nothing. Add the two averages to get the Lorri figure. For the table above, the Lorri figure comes 47.1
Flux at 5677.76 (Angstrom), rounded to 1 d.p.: 23.8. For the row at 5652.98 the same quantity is 23.5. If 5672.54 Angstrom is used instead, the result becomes 23.7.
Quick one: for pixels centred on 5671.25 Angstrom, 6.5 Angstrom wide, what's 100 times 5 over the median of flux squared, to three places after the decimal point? 0.883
